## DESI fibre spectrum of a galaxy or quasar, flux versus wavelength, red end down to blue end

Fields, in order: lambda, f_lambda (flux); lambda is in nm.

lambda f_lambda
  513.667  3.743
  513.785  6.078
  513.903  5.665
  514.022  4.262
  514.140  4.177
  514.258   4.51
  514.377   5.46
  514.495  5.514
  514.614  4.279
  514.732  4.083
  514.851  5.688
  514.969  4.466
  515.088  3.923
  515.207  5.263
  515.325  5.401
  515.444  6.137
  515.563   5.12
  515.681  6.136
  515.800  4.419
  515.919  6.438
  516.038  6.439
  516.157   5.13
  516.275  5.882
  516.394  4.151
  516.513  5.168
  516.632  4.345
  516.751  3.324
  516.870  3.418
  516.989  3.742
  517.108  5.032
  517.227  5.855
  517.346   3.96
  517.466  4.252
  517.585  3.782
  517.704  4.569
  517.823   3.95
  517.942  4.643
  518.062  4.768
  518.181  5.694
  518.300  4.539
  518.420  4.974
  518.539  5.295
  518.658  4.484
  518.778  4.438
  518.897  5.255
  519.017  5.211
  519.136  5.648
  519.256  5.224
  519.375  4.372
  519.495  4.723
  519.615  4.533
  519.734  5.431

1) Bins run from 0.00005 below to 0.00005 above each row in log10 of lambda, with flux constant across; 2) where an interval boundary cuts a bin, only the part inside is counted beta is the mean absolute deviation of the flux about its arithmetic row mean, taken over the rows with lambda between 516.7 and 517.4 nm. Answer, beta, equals 0.81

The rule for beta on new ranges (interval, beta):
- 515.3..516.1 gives 0.64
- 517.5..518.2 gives 0.47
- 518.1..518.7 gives 0.40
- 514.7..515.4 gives 0.65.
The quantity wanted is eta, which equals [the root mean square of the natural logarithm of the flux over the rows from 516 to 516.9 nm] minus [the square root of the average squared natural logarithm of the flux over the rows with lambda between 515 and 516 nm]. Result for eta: -0.13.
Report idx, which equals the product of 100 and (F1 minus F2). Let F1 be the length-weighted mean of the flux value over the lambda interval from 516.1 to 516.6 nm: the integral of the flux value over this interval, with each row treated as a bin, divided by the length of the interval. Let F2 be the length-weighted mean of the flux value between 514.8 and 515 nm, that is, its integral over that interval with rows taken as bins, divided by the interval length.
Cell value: -10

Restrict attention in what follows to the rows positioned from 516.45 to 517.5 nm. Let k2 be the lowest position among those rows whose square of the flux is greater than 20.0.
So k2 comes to 516.513 nm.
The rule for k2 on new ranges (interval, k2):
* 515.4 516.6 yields 515.444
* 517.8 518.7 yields 517.942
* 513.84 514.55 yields 513.903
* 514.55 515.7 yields 514.851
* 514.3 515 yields 514.377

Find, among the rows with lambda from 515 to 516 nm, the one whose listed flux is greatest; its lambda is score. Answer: 515.919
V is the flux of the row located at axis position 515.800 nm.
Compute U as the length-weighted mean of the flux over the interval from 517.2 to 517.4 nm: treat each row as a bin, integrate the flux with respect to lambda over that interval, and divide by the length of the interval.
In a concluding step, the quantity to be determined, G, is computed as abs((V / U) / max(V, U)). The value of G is 0.193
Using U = 4.78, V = 4.419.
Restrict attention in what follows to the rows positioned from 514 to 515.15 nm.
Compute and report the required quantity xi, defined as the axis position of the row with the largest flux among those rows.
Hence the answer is 514.851 nm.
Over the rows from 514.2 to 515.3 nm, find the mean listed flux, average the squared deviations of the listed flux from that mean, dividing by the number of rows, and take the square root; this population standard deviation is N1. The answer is 0.64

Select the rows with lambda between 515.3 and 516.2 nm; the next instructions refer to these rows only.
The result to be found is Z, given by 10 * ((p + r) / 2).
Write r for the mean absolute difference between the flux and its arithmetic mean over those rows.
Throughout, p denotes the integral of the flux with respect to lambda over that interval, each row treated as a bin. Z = 28.7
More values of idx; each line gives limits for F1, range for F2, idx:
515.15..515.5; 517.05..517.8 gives 106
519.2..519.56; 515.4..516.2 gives -93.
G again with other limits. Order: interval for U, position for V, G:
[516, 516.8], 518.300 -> 0.189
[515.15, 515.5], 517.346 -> 0.126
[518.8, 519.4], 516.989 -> 0.141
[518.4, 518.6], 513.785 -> 0.193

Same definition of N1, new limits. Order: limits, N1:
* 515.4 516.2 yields 0.73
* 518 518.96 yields 0.42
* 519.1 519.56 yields 0.49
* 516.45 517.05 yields 0.68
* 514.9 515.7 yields 0.75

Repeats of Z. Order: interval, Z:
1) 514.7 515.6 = 25.8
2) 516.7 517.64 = 22.9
